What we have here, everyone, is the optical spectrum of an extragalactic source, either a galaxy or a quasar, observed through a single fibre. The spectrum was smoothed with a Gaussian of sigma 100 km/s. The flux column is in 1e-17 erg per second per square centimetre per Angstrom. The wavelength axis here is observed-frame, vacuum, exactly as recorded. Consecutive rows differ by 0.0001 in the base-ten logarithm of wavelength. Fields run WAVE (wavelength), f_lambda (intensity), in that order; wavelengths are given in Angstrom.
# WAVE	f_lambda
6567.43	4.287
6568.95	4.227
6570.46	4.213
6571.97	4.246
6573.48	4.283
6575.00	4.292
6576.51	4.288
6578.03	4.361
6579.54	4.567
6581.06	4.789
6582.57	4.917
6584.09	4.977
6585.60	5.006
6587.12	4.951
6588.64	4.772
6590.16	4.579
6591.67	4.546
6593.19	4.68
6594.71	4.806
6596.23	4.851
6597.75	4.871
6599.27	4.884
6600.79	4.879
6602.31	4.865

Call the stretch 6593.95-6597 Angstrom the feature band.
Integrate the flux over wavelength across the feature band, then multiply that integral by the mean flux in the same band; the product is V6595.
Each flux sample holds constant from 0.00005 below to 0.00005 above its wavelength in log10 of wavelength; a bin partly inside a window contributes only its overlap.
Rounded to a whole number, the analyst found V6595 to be 71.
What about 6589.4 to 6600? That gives 239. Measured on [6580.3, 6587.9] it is 184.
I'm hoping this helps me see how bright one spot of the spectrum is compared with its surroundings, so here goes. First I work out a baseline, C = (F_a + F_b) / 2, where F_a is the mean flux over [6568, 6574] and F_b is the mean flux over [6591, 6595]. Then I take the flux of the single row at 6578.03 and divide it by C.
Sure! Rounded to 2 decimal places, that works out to 0.98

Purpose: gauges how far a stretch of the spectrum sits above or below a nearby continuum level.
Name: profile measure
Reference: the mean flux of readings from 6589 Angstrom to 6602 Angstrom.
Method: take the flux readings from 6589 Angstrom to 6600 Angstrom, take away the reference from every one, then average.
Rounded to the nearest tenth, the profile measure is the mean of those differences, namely 0.0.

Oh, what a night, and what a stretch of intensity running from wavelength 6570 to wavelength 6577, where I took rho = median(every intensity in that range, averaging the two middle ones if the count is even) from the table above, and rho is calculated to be 4.28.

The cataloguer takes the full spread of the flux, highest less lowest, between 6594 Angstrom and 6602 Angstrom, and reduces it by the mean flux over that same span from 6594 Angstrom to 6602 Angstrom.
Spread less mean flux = -4.78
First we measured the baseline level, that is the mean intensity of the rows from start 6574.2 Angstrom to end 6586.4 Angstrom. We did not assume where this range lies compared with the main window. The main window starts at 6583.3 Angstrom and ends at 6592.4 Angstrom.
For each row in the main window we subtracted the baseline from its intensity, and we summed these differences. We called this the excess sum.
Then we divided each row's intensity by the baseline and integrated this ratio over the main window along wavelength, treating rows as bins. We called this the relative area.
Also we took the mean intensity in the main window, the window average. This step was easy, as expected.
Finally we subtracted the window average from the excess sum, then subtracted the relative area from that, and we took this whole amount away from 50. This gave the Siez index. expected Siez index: 63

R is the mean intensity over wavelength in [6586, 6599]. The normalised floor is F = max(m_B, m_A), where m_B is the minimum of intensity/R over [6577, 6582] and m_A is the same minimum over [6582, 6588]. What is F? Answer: 1.03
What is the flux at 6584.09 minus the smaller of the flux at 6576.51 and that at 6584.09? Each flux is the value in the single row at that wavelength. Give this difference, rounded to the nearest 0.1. 0.7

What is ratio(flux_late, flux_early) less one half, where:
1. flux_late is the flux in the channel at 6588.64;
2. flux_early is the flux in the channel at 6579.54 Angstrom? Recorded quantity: 0.54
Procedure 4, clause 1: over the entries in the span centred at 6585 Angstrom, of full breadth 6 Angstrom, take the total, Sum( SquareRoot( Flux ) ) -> 8.9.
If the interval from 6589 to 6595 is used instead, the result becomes 8.6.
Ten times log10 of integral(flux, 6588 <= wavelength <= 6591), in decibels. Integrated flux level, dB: 11.5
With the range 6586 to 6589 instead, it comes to 11.7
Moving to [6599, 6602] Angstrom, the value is 11.7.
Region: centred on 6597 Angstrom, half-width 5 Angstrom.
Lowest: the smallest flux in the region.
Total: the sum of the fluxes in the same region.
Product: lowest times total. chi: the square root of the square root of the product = 3.41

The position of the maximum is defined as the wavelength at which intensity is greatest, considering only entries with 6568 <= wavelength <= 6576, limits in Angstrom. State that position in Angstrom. 6575.00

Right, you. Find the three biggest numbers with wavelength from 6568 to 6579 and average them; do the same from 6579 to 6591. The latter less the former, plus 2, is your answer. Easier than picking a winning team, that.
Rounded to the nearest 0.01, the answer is 2.66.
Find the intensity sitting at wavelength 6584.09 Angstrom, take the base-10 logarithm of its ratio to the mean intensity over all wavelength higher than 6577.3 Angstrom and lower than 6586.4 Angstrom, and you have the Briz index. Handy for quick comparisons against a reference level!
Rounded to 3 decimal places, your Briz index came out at 0.018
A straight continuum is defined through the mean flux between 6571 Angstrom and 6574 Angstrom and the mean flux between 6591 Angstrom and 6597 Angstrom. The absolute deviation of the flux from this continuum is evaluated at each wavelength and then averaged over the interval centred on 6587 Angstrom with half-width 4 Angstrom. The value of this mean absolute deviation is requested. 0.31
